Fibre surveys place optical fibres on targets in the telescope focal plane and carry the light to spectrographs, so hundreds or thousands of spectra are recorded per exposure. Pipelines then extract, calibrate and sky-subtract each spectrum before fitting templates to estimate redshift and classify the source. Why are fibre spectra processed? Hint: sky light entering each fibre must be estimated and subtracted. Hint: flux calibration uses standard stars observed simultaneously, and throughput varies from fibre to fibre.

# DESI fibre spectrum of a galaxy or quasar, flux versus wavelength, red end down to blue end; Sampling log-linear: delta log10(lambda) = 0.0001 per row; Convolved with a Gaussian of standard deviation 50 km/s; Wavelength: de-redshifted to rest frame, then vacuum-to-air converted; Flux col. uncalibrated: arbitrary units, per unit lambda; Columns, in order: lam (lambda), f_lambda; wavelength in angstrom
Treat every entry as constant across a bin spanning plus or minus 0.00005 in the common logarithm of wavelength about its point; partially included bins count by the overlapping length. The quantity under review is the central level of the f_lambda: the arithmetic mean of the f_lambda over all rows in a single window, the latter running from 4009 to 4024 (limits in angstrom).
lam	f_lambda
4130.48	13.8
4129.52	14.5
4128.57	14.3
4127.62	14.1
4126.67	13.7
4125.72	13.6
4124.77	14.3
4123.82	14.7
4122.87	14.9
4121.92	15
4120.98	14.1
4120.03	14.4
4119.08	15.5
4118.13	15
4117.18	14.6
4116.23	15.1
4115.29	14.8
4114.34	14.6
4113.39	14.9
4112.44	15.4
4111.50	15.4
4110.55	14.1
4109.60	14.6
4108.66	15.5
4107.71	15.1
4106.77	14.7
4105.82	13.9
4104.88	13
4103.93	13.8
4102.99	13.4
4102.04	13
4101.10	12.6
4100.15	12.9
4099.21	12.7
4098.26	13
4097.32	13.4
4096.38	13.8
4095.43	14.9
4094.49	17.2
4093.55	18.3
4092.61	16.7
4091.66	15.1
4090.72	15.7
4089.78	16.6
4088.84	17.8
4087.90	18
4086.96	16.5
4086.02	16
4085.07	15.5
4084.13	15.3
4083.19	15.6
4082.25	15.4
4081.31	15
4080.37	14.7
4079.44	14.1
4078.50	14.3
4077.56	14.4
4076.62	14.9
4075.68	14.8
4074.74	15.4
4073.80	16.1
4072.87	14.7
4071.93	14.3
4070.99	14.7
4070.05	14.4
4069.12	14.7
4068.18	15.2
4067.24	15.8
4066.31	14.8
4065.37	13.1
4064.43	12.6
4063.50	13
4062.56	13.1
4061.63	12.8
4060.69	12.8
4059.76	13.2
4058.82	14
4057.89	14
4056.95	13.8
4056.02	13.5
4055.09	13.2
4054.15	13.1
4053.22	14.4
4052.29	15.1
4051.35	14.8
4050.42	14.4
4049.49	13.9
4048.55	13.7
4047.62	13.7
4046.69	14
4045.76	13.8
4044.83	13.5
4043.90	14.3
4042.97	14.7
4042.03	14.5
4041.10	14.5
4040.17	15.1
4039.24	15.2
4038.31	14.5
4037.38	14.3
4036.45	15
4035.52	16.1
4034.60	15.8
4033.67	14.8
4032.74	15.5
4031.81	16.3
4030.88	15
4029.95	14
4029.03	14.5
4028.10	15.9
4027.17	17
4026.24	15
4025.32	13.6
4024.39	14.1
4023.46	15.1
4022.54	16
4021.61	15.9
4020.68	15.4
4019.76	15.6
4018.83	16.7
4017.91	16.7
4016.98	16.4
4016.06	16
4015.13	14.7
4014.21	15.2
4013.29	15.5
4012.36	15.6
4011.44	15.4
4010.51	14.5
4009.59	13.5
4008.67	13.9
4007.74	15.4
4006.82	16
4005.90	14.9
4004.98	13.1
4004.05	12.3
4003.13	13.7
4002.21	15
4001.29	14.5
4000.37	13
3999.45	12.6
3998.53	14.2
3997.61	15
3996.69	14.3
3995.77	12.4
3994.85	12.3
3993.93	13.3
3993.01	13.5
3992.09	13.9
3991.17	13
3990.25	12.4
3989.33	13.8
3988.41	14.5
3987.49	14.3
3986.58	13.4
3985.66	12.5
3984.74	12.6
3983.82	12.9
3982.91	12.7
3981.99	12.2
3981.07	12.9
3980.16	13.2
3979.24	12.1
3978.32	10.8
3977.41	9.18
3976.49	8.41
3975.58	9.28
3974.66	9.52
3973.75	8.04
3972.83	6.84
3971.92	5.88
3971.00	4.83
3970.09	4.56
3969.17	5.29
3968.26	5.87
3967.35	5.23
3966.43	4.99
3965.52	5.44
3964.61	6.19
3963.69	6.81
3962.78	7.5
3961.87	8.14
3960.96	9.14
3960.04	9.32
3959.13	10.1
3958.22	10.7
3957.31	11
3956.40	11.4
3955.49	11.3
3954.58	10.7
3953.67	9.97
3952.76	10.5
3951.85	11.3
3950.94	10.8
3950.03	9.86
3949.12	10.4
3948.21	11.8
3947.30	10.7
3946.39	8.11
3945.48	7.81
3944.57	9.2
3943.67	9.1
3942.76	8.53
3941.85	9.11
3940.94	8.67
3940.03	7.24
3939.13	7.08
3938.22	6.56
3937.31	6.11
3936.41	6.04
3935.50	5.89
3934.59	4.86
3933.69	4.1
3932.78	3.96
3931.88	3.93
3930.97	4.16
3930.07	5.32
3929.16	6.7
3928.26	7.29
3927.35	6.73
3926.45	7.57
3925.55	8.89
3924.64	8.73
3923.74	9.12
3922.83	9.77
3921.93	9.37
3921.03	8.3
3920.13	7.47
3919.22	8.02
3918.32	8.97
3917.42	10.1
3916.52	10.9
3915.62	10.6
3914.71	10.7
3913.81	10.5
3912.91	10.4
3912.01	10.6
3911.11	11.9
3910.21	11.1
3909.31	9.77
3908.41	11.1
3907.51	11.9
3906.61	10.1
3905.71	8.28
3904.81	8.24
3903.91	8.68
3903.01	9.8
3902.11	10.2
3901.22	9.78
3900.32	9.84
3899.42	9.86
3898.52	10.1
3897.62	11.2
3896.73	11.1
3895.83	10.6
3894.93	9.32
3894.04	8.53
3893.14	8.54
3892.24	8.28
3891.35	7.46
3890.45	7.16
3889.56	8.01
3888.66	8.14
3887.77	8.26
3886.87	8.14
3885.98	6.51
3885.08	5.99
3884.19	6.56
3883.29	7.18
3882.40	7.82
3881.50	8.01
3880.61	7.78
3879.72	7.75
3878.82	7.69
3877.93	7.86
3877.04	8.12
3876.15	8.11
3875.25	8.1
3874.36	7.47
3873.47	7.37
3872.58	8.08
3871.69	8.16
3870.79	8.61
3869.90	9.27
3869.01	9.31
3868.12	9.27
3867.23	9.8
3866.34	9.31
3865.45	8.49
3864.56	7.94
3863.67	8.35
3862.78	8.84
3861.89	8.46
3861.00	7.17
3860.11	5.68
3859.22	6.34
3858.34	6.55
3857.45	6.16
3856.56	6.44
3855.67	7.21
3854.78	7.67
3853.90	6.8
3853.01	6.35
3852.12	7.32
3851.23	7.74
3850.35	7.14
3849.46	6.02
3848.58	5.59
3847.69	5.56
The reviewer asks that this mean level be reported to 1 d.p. 15.5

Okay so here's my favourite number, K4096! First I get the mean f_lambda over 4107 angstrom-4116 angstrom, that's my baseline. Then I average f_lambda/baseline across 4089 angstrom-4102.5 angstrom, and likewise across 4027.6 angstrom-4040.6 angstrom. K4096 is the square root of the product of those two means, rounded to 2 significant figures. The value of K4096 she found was 1.0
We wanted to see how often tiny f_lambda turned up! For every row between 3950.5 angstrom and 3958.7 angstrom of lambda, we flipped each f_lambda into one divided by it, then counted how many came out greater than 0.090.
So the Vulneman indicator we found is 6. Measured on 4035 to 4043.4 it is 0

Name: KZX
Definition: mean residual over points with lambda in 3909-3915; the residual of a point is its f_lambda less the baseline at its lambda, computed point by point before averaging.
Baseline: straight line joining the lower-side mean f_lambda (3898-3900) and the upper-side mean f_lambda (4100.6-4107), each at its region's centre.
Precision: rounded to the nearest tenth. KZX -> 0.5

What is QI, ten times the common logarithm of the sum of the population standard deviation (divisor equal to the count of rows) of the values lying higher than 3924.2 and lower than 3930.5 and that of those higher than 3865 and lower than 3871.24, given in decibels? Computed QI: 2.0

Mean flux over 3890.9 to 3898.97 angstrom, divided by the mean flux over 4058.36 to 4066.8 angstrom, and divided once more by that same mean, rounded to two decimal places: 0.05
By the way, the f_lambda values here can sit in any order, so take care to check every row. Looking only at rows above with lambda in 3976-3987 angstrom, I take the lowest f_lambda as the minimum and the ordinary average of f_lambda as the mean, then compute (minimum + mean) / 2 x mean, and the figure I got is 121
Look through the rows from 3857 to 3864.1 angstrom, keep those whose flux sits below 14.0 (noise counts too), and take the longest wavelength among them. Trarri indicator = 3863.67 angstrom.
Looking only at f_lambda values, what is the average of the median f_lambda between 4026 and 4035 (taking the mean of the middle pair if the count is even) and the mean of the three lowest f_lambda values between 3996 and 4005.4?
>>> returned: 13.9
